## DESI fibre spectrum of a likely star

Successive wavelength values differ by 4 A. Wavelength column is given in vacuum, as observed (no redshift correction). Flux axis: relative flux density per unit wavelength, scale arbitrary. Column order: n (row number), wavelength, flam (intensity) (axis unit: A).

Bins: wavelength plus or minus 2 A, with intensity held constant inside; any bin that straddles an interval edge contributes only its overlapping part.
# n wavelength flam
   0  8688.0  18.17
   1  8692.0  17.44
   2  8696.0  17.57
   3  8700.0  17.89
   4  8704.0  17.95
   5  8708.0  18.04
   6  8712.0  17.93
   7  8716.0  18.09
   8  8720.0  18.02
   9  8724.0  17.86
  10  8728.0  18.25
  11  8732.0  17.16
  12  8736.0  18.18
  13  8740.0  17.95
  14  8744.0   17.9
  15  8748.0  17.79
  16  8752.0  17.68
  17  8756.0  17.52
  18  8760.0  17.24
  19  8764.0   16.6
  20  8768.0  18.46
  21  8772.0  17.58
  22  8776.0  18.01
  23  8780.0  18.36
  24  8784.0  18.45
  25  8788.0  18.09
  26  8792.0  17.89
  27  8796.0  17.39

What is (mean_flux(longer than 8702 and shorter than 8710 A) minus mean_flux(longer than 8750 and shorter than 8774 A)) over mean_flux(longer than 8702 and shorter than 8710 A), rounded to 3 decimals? 0.027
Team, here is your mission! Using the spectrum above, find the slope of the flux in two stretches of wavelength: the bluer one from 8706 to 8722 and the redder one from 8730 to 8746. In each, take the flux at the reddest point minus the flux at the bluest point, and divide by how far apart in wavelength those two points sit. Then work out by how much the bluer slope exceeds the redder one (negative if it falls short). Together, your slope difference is -0.06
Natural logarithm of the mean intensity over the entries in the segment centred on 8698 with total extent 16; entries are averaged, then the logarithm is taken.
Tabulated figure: 2.87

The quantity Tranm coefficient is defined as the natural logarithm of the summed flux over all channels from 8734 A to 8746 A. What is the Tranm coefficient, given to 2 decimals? 3.99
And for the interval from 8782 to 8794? 4.00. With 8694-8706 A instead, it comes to 3.98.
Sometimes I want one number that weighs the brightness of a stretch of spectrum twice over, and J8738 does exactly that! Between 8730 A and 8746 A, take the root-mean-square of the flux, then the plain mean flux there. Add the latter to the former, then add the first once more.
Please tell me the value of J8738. 53.4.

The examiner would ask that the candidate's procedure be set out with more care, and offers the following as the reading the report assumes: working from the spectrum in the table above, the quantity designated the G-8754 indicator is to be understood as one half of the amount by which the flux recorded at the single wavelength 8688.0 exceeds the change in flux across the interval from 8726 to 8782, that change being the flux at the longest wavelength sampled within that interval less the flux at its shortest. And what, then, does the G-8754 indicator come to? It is 9.03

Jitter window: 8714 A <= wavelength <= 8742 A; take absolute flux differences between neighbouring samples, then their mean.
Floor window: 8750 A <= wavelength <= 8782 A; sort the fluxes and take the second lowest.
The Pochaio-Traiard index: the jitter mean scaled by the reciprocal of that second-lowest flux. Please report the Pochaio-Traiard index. 0.0286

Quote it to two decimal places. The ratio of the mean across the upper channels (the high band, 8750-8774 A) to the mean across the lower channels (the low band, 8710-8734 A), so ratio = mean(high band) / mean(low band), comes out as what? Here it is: 0.98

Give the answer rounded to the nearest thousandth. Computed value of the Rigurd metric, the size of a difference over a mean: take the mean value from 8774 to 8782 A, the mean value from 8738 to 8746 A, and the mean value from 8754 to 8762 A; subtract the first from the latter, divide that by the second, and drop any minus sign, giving 0.045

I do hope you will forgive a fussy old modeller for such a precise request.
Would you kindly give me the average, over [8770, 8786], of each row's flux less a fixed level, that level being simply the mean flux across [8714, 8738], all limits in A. 0.17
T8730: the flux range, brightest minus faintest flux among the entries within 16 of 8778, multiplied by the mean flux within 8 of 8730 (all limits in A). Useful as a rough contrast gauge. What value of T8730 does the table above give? 33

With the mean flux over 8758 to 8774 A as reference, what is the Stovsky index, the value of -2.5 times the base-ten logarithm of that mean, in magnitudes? -3.11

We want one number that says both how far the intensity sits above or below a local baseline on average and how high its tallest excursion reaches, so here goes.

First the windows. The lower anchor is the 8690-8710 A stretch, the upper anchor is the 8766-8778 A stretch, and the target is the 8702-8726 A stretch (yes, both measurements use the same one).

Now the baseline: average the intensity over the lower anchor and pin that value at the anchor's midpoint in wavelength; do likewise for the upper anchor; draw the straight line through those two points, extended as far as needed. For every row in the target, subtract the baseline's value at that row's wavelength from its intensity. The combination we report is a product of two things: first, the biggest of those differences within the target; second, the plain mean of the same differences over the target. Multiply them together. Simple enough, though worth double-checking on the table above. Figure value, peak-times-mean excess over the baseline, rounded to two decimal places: 0.04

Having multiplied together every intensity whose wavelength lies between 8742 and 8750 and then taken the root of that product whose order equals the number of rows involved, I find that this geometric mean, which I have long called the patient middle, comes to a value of 17.8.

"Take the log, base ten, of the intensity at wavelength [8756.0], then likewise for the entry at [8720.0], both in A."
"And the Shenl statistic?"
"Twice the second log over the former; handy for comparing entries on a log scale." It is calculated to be 2.02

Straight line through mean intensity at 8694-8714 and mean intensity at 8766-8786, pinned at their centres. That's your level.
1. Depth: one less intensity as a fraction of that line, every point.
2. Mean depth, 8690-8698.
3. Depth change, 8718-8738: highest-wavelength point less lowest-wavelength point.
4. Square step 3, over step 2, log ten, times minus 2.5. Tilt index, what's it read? 7.1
